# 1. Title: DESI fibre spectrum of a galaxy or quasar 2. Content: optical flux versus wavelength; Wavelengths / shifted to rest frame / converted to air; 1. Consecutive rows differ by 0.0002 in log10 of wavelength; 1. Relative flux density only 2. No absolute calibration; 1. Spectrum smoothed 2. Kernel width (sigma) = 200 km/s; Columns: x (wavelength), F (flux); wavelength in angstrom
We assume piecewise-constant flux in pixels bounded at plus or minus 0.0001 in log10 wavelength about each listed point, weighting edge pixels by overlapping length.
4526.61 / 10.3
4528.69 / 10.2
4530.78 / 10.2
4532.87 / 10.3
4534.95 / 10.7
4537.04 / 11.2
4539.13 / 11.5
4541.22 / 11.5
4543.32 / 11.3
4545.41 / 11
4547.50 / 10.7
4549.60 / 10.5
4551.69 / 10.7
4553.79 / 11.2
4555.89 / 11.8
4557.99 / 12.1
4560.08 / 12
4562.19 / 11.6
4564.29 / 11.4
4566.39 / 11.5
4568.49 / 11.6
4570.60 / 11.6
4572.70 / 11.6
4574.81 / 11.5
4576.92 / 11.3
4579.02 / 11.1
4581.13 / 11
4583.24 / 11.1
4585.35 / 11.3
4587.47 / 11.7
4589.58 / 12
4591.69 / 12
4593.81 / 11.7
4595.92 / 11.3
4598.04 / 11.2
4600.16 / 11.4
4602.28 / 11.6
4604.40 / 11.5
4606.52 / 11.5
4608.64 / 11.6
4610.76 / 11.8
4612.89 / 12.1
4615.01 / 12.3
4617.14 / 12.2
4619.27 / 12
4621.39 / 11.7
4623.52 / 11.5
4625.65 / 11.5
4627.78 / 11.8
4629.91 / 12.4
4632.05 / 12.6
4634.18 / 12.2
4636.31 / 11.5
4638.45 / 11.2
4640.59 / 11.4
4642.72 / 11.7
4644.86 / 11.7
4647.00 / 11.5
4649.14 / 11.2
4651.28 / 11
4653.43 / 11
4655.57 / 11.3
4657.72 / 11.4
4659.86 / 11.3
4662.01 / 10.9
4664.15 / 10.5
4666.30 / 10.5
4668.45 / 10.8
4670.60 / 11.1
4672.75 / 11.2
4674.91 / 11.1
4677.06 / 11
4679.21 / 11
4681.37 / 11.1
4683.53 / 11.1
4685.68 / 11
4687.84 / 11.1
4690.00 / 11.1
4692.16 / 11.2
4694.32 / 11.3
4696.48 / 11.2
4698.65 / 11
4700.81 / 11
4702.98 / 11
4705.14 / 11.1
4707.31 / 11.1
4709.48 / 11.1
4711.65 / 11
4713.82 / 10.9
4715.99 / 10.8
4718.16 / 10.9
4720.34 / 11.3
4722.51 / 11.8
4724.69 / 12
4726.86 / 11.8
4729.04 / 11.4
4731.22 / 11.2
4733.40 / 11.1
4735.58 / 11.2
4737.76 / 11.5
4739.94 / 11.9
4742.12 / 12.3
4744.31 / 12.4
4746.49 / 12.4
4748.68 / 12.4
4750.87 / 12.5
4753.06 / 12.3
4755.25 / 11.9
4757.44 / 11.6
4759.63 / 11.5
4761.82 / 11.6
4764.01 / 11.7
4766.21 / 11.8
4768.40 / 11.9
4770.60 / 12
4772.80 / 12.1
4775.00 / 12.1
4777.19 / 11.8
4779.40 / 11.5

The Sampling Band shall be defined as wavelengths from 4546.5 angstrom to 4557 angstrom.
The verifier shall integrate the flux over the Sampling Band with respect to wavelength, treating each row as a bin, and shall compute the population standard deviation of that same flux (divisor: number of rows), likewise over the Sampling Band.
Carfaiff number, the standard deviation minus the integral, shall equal -115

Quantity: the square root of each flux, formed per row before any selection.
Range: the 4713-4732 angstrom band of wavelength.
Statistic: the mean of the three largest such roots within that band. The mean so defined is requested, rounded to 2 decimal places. 3.44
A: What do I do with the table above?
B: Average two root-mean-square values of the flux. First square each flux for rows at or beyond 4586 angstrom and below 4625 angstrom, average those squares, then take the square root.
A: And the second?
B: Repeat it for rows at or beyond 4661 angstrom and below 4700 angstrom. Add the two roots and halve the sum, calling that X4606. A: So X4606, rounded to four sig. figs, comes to 11.37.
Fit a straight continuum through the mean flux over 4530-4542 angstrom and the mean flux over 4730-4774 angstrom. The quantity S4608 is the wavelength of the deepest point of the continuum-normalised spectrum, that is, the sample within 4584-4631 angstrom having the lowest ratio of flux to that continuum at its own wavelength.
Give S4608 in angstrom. 4598.04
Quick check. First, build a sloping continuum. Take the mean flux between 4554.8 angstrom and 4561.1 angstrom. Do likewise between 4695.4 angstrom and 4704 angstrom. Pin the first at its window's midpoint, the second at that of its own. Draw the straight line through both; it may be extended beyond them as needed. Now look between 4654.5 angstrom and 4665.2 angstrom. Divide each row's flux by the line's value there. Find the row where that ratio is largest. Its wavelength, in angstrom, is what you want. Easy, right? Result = 4657.72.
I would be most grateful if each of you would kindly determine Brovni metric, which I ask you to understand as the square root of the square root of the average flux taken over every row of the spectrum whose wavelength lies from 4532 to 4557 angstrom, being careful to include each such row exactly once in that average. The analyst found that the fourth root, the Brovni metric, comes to 1.82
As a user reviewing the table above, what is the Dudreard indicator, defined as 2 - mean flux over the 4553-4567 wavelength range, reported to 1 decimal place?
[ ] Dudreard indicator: -9.7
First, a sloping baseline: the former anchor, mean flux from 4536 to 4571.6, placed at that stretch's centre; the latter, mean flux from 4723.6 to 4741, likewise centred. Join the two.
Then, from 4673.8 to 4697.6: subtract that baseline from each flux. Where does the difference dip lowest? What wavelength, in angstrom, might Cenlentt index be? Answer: 4685.68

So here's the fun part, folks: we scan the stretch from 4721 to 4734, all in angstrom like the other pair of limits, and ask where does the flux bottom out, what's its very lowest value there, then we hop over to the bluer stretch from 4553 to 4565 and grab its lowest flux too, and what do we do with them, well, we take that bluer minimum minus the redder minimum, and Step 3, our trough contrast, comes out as 0.10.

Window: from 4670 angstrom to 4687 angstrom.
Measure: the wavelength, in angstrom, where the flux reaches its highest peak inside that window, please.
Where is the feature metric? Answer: 4672.75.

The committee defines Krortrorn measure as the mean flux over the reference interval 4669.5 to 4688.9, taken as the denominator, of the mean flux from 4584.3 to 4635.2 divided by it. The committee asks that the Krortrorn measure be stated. 1.06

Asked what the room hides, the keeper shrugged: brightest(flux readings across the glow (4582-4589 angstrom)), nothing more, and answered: 11.7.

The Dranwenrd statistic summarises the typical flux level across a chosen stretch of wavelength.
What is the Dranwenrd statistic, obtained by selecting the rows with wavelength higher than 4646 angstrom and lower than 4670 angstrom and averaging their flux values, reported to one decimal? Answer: 11.0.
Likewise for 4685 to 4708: 11.1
